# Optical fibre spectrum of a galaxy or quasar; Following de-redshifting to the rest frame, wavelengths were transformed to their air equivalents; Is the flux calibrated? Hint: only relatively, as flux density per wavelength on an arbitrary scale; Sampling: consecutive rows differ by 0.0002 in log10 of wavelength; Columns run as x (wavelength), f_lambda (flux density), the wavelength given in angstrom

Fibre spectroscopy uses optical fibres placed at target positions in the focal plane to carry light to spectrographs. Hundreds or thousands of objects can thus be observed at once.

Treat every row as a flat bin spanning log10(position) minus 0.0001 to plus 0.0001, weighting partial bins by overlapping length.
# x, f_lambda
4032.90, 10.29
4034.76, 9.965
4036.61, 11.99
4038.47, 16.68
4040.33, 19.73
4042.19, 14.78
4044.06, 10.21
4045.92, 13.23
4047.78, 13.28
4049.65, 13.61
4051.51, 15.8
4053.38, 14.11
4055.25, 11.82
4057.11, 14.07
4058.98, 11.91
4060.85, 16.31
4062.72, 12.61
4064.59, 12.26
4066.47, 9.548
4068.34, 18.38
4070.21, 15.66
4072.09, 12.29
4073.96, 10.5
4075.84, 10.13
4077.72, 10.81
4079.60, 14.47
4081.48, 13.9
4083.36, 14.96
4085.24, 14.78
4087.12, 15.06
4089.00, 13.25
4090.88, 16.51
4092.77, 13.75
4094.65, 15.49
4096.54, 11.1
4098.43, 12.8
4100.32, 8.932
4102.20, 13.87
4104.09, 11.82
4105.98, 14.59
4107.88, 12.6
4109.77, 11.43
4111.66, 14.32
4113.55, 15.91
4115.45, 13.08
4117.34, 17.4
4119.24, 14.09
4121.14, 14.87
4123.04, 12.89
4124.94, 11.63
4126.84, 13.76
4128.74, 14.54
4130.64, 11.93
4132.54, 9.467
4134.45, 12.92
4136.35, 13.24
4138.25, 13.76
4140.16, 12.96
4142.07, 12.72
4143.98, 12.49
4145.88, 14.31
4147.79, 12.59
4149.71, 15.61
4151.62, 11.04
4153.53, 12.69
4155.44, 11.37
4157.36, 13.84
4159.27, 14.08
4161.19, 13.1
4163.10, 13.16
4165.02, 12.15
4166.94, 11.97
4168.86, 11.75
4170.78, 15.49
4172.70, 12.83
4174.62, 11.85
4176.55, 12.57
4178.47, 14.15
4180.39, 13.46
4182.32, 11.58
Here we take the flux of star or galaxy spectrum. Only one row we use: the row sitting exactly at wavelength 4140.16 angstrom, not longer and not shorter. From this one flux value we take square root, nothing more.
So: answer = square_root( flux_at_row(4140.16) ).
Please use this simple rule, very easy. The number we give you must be 3.60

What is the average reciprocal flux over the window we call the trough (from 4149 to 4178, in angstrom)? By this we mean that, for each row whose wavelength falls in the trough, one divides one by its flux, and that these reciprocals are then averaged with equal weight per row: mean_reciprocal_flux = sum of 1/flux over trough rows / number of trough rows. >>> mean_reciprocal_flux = 0.0783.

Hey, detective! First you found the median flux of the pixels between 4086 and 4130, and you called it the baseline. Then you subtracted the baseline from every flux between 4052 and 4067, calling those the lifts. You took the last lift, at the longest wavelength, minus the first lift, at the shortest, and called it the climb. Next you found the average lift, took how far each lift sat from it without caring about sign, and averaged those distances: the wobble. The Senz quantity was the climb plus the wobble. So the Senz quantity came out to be -3.1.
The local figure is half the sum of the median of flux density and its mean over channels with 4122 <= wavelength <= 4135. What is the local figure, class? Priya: 12.7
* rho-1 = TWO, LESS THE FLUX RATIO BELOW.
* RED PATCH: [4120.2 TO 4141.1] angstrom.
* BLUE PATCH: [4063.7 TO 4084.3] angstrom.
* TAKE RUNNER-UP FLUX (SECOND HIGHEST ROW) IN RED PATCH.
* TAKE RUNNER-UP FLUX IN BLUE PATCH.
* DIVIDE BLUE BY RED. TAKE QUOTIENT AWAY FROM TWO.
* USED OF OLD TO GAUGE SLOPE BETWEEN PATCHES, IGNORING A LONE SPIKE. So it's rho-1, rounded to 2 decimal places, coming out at 0.92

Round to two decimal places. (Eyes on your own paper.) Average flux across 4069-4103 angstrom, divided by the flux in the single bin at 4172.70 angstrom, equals 1.03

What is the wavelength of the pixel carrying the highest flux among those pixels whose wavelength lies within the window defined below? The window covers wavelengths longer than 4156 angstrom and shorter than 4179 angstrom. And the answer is 4170.78 angstrom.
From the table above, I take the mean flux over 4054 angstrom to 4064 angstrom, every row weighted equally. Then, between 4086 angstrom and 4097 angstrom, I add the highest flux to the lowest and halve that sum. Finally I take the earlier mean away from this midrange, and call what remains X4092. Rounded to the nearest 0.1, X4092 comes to 0.5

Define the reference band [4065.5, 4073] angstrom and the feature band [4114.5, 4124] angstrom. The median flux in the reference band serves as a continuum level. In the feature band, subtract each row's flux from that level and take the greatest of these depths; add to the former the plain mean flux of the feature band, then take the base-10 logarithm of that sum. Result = 1.19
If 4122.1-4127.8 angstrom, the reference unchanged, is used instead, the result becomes 1.18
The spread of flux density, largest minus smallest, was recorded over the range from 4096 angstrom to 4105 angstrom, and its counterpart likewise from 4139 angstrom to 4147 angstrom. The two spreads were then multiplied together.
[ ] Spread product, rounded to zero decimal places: 9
